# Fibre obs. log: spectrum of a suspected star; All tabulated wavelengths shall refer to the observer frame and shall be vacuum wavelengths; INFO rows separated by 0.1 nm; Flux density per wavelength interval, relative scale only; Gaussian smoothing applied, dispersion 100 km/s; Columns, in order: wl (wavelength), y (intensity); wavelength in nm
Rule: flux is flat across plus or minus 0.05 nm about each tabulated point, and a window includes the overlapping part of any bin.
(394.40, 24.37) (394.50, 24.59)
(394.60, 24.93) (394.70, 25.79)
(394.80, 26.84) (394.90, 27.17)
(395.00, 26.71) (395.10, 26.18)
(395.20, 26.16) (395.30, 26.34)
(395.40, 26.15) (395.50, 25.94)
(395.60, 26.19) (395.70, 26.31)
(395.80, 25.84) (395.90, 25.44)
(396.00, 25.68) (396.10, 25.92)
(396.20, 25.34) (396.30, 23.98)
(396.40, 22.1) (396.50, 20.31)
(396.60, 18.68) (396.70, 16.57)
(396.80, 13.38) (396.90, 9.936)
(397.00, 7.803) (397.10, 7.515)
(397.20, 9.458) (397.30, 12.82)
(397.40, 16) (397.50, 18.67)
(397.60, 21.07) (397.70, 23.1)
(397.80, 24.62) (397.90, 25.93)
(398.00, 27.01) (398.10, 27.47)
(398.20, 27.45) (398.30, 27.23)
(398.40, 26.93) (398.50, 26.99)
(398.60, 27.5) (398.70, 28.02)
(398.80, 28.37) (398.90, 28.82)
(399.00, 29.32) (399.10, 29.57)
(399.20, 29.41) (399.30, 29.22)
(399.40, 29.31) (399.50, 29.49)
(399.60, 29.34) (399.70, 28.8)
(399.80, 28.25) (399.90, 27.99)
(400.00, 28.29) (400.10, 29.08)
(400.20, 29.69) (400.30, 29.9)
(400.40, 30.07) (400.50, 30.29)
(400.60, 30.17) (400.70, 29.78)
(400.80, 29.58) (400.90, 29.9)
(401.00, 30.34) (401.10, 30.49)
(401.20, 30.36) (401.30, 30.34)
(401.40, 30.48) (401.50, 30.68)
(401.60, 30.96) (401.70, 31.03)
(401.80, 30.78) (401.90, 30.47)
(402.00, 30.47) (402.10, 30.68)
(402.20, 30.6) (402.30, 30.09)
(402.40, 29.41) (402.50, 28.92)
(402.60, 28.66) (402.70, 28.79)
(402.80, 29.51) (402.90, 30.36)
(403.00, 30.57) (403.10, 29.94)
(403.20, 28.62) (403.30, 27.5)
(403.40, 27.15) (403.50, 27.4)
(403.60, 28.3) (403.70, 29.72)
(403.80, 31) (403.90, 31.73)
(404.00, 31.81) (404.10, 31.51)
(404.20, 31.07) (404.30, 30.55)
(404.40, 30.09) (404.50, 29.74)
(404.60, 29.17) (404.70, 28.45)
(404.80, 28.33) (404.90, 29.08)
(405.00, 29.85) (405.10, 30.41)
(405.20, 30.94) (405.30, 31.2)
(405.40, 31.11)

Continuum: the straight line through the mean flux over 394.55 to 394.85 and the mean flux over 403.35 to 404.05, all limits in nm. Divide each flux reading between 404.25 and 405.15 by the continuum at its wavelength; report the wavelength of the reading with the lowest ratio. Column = 404.80 nm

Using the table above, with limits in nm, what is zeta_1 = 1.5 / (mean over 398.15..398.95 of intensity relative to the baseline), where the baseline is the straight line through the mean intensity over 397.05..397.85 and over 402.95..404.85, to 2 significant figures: 0.17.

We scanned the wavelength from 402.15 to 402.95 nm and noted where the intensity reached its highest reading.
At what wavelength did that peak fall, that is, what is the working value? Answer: 402.20 nm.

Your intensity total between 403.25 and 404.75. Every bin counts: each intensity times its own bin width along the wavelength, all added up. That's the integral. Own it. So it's 45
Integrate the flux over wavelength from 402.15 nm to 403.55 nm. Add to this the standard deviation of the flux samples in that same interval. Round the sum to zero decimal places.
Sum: 42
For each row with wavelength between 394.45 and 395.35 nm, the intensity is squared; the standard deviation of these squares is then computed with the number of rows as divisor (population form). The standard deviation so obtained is 42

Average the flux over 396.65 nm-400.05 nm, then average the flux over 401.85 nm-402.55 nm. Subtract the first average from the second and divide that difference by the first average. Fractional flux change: 0.28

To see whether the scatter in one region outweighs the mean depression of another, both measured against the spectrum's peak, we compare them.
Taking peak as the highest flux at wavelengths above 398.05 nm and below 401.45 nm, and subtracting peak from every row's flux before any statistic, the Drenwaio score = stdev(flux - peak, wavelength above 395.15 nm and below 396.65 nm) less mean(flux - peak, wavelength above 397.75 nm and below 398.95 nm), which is 6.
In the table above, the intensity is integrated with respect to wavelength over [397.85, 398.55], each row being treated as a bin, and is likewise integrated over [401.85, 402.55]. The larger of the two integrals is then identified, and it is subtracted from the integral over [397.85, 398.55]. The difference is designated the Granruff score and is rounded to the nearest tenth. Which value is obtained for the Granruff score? -2.2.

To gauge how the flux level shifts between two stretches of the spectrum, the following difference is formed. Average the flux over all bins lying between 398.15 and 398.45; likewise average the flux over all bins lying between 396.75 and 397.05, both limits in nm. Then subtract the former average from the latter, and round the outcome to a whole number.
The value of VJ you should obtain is -17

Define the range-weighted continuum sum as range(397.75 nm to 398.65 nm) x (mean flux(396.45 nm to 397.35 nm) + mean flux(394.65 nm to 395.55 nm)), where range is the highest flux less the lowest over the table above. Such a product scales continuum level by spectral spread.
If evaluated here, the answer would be 113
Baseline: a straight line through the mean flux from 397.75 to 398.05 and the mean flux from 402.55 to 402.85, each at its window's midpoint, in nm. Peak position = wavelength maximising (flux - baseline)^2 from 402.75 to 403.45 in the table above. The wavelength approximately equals 403.40 nm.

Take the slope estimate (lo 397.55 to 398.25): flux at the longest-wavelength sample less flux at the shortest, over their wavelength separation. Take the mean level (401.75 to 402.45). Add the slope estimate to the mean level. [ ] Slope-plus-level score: 41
